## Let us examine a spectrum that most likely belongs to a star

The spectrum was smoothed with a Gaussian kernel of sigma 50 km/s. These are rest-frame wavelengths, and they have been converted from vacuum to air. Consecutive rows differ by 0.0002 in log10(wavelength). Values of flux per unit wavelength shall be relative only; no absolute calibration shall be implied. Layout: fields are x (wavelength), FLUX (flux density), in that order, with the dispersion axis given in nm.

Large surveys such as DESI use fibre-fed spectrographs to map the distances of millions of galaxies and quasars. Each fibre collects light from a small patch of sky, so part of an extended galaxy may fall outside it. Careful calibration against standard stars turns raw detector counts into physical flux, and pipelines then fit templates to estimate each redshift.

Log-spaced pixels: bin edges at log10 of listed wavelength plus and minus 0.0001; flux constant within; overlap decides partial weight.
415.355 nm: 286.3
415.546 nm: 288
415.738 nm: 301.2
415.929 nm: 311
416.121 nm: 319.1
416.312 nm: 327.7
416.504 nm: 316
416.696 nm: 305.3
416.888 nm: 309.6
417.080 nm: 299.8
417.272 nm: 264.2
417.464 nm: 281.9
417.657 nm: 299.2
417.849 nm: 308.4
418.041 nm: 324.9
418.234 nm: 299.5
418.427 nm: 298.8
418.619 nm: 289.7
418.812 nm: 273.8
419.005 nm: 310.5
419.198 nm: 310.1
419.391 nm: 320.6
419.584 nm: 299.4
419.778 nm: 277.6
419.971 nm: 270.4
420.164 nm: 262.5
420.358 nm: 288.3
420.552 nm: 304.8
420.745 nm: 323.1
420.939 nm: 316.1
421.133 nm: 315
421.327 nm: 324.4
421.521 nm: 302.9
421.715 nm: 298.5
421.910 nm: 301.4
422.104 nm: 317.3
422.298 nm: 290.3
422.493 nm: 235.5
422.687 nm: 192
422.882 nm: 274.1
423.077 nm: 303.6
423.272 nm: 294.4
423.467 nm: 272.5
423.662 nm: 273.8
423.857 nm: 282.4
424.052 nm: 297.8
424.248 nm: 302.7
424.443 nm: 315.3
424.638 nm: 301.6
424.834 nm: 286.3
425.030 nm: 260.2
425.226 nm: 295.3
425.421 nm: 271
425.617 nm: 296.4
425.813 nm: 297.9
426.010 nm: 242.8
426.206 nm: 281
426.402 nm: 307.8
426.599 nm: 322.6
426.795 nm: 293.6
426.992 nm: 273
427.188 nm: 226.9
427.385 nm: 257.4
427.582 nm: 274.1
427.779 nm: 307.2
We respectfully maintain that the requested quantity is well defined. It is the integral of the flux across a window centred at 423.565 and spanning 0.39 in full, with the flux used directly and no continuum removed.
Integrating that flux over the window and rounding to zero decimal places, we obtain 107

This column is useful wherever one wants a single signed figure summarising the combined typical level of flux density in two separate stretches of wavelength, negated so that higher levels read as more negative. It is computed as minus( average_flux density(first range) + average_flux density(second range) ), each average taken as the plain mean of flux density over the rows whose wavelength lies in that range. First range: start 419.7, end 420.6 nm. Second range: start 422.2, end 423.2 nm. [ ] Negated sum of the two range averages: -540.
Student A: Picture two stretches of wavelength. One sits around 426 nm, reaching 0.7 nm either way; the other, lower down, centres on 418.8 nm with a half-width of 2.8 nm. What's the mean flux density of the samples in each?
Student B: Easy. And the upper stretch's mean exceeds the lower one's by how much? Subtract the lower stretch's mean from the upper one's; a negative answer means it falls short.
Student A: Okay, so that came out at -13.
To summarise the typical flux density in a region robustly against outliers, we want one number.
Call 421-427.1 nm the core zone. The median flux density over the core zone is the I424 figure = 295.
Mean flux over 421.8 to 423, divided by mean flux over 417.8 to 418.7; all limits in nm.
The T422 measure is 0.88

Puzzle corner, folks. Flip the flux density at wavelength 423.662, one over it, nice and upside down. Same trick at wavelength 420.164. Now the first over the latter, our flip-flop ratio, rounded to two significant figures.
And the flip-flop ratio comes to 0.96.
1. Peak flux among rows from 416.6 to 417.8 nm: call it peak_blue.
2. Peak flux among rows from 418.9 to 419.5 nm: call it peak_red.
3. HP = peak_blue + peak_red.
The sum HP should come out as 630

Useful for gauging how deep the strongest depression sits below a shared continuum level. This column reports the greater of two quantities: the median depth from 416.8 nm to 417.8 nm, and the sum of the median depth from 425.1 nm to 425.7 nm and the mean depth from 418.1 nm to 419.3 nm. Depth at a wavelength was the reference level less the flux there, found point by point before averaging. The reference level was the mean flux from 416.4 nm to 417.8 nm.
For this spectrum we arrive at 1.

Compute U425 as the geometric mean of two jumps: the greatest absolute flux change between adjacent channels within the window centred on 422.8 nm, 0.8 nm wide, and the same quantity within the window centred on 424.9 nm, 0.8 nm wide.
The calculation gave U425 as 54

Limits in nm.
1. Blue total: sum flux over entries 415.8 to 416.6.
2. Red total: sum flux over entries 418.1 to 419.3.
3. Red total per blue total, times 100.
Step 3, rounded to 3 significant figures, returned 140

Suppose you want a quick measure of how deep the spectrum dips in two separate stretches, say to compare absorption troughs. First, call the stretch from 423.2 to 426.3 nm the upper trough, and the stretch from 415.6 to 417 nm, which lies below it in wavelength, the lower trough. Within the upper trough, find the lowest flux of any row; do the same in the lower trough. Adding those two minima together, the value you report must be 544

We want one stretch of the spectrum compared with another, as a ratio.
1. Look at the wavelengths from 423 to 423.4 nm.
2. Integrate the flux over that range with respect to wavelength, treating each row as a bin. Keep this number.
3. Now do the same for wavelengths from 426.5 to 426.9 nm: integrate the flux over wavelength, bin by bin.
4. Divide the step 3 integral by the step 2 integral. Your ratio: 1.04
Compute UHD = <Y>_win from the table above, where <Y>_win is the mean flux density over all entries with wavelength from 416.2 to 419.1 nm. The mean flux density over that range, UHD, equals 301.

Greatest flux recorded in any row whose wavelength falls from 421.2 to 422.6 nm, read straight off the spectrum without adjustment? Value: 324.4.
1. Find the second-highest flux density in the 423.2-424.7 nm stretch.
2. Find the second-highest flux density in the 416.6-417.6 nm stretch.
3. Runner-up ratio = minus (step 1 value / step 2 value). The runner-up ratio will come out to -0.99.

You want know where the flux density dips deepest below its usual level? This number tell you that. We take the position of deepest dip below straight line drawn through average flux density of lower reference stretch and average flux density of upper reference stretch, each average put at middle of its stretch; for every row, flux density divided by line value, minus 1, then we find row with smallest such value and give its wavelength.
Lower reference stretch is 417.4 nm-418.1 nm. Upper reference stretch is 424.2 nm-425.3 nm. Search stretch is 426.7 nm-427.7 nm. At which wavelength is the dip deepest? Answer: 427.188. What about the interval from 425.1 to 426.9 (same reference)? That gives 426.010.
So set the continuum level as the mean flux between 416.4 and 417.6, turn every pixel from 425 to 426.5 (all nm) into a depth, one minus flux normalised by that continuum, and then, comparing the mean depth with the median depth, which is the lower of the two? 0.027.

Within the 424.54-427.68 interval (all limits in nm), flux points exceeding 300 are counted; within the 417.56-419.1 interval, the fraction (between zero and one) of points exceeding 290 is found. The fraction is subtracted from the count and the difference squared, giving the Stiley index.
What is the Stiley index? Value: 5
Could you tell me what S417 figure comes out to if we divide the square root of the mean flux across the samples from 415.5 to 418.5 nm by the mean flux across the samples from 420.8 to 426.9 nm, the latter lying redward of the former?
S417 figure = 0.0602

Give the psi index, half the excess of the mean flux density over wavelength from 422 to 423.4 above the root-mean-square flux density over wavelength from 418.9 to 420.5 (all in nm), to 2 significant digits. -10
